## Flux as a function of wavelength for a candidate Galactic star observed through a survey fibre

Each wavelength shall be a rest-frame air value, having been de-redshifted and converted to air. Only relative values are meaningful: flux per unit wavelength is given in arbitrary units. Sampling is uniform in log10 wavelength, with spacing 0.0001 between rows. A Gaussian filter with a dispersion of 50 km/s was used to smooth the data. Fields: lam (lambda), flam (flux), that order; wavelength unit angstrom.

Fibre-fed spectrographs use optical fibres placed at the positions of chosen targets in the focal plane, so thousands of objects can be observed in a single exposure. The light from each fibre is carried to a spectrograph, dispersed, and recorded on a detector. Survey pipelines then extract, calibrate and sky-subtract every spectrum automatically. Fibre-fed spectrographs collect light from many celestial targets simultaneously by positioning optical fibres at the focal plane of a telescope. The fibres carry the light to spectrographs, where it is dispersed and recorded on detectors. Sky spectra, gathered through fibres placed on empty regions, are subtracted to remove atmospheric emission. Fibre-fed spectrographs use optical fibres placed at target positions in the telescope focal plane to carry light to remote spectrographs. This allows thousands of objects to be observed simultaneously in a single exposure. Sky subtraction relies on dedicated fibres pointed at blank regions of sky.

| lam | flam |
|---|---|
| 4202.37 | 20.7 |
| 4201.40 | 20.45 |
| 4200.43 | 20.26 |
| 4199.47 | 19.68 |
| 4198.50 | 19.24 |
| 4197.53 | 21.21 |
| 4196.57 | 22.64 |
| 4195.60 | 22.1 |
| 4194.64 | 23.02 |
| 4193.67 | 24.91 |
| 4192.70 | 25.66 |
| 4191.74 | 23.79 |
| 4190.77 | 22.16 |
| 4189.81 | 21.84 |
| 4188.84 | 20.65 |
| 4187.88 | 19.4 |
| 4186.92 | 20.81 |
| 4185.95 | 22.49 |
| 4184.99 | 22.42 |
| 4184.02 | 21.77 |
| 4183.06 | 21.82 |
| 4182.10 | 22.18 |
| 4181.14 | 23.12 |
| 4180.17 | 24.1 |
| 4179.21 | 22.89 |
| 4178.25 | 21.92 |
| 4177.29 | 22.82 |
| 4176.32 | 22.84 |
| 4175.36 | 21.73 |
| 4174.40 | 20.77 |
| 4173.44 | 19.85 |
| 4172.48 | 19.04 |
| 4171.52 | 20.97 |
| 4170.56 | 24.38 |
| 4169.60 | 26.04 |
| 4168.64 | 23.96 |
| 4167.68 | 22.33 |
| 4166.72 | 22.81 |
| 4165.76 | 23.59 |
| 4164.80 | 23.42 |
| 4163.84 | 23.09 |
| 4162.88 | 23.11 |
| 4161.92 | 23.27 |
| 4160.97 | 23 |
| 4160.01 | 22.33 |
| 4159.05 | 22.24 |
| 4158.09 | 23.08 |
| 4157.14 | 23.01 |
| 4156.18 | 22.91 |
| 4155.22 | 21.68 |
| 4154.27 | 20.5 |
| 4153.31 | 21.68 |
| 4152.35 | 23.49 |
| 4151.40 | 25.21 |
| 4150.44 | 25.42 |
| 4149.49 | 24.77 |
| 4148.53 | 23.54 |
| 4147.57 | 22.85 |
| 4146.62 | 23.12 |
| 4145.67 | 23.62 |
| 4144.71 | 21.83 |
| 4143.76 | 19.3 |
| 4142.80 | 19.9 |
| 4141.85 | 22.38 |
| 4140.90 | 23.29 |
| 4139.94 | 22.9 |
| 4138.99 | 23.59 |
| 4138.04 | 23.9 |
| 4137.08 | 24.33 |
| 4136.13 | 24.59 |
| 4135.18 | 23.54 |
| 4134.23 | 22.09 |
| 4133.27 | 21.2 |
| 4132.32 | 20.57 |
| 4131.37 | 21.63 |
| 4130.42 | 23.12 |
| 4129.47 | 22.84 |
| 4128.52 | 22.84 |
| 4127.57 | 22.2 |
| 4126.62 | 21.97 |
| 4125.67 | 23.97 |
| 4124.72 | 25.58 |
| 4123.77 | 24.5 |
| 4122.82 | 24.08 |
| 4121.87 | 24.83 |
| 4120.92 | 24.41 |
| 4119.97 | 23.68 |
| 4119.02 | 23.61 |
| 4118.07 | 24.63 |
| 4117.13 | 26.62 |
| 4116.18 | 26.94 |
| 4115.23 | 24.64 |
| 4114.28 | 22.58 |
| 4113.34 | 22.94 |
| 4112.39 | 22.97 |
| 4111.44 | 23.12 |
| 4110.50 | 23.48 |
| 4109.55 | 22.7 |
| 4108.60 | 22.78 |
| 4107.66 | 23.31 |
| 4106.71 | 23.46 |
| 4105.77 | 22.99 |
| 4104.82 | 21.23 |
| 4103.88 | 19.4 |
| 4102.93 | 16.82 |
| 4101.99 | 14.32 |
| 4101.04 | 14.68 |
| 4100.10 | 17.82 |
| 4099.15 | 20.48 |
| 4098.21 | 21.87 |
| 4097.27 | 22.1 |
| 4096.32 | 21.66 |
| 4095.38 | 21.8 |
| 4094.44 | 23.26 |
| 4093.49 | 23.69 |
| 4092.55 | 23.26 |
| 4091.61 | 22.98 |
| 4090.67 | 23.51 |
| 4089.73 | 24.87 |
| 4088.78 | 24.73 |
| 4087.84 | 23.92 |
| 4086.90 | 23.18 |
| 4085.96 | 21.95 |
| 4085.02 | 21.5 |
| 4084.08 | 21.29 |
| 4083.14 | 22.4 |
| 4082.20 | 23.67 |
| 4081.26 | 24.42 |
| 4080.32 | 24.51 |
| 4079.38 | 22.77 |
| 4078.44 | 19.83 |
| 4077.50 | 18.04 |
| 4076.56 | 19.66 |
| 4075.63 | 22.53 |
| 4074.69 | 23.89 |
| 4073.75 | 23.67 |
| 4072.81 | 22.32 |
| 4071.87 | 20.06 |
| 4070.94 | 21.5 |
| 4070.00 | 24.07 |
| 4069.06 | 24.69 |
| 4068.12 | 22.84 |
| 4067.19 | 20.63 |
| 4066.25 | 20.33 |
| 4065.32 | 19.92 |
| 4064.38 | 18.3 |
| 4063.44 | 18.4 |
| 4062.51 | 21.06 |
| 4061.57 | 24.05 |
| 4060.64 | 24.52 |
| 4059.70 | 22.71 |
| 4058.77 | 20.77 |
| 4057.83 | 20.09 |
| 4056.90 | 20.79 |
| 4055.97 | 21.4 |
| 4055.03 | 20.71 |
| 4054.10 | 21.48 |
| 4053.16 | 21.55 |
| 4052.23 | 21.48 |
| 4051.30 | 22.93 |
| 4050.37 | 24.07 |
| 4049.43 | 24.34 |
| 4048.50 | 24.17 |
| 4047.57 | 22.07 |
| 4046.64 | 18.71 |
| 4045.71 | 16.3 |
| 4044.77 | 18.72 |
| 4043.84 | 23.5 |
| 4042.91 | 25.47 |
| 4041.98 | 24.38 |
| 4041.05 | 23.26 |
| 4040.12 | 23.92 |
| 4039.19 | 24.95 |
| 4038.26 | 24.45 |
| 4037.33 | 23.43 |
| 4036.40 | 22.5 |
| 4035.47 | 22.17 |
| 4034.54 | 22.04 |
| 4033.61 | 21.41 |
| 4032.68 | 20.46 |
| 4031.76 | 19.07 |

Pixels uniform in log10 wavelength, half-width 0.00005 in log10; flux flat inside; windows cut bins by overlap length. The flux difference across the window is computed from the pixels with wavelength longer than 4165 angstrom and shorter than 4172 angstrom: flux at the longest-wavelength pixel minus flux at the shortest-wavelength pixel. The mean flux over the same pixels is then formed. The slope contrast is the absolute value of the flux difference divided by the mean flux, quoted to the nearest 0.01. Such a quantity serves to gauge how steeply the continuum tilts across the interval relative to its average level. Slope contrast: 0.11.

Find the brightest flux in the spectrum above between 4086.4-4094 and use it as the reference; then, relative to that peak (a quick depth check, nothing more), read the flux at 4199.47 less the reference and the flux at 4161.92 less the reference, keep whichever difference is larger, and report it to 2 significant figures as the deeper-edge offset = -1.6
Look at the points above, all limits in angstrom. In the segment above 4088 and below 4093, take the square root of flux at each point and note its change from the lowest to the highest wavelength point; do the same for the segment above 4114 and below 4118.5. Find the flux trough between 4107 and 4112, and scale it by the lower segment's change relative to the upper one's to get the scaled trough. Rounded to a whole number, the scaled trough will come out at -16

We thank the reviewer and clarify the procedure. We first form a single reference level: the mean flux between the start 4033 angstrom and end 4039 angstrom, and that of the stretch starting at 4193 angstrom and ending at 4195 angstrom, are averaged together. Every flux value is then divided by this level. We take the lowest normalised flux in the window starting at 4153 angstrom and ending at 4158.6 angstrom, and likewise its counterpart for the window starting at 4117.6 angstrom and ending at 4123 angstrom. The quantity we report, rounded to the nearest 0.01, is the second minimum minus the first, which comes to 0.13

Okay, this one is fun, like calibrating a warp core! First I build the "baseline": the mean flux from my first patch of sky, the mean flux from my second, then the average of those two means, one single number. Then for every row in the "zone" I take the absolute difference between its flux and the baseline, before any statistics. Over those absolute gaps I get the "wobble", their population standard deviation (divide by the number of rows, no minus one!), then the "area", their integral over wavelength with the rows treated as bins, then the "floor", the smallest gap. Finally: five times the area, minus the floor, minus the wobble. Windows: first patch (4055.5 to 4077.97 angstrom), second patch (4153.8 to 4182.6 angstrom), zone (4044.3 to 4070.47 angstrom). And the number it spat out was 242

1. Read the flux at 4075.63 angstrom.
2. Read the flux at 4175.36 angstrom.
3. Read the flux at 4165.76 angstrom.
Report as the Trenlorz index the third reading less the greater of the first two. 1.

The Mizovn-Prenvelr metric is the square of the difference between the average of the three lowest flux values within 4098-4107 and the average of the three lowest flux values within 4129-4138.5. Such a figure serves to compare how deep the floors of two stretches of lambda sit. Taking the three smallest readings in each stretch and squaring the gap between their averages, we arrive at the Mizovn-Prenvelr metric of 34.3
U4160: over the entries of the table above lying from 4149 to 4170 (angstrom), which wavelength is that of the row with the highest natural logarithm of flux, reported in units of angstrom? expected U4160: 4169.60 angstrom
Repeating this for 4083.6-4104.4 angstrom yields 4089.73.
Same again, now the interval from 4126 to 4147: 4136.13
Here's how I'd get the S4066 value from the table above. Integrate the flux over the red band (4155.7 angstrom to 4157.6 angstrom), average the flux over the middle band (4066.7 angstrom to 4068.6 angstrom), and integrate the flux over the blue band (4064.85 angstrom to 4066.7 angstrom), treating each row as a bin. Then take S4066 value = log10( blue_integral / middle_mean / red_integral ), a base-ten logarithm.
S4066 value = -1.40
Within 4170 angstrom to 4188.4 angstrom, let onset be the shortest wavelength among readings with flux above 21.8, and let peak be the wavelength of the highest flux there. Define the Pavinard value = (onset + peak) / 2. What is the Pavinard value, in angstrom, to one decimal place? 4170.6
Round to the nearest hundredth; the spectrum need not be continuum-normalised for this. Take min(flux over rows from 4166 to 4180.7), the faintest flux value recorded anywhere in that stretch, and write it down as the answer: 19.04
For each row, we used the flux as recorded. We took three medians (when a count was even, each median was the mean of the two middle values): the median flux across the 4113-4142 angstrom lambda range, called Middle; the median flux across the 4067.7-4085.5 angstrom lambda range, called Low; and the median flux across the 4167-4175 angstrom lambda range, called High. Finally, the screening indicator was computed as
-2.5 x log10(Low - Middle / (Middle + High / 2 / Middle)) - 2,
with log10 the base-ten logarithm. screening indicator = -5.33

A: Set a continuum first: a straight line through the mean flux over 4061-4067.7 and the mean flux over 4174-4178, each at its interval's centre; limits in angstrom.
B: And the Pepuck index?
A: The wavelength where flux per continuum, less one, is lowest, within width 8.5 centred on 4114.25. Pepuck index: 4114.28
